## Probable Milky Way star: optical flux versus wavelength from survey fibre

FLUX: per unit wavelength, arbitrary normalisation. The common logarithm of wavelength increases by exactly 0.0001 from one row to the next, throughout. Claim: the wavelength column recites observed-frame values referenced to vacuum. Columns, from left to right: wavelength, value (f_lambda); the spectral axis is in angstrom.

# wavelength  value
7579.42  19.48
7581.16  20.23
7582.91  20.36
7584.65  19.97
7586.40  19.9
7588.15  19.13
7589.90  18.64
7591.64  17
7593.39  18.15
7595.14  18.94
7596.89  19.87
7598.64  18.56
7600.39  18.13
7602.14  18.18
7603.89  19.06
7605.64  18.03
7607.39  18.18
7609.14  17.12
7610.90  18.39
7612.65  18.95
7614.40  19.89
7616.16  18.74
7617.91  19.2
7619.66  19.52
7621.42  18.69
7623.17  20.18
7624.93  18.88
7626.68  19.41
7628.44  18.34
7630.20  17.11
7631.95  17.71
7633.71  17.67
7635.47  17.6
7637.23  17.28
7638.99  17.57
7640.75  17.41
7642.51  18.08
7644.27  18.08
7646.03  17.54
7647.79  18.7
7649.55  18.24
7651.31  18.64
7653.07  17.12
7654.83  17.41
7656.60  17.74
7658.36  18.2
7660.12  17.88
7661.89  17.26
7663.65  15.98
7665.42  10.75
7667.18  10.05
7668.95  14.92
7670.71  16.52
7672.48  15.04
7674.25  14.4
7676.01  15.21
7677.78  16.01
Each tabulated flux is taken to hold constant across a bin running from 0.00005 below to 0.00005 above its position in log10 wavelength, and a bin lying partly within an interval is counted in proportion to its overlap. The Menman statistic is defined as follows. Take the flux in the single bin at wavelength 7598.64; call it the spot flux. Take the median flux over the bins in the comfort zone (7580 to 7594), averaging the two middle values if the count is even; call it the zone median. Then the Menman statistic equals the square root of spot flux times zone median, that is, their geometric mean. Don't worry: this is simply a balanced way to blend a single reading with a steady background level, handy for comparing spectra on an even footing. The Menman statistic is 19.0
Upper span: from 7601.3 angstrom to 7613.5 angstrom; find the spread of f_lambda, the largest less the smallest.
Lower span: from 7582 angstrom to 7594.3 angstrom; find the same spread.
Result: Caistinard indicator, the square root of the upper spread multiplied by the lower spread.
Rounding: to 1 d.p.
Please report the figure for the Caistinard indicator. 2.6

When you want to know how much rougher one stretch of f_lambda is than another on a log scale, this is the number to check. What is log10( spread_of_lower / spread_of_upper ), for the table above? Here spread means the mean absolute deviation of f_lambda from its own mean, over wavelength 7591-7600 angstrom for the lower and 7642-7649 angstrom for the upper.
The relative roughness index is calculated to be 0.39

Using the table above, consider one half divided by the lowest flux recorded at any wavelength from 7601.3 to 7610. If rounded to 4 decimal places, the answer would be 0.0292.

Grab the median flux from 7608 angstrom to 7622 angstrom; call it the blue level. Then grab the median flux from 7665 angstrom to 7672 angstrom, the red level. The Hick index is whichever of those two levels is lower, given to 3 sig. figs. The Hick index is 12.8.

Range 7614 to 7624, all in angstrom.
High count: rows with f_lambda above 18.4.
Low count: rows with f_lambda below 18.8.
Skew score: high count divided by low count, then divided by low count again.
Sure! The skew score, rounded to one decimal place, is 1.5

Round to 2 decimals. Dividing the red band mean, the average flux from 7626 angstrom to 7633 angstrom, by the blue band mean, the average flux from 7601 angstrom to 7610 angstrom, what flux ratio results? 1.00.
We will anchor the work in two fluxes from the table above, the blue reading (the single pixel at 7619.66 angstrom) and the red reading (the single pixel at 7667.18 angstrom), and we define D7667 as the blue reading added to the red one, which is 30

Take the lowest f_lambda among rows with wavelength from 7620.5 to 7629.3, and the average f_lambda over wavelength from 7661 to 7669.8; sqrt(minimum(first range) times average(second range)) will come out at 15.90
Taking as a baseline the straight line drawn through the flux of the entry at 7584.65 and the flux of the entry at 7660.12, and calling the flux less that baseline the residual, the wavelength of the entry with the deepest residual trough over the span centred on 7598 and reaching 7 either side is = 7591.64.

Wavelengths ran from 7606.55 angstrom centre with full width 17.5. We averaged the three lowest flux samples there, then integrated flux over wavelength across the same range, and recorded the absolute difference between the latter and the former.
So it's 305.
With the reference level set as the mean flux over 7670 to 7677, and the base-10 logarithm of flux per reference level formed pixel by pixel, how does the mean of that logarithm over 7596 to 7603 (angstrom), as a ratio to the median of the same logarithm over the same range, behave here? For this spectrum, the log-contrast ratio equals 1.09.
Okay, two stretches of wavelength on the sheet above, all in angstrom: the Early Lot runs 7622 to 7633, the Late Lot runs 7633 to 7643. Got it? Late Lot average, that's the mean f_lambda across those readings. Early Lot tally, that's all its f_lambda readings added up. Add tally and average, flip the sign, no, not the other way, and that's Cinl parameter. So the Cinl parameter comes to -129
